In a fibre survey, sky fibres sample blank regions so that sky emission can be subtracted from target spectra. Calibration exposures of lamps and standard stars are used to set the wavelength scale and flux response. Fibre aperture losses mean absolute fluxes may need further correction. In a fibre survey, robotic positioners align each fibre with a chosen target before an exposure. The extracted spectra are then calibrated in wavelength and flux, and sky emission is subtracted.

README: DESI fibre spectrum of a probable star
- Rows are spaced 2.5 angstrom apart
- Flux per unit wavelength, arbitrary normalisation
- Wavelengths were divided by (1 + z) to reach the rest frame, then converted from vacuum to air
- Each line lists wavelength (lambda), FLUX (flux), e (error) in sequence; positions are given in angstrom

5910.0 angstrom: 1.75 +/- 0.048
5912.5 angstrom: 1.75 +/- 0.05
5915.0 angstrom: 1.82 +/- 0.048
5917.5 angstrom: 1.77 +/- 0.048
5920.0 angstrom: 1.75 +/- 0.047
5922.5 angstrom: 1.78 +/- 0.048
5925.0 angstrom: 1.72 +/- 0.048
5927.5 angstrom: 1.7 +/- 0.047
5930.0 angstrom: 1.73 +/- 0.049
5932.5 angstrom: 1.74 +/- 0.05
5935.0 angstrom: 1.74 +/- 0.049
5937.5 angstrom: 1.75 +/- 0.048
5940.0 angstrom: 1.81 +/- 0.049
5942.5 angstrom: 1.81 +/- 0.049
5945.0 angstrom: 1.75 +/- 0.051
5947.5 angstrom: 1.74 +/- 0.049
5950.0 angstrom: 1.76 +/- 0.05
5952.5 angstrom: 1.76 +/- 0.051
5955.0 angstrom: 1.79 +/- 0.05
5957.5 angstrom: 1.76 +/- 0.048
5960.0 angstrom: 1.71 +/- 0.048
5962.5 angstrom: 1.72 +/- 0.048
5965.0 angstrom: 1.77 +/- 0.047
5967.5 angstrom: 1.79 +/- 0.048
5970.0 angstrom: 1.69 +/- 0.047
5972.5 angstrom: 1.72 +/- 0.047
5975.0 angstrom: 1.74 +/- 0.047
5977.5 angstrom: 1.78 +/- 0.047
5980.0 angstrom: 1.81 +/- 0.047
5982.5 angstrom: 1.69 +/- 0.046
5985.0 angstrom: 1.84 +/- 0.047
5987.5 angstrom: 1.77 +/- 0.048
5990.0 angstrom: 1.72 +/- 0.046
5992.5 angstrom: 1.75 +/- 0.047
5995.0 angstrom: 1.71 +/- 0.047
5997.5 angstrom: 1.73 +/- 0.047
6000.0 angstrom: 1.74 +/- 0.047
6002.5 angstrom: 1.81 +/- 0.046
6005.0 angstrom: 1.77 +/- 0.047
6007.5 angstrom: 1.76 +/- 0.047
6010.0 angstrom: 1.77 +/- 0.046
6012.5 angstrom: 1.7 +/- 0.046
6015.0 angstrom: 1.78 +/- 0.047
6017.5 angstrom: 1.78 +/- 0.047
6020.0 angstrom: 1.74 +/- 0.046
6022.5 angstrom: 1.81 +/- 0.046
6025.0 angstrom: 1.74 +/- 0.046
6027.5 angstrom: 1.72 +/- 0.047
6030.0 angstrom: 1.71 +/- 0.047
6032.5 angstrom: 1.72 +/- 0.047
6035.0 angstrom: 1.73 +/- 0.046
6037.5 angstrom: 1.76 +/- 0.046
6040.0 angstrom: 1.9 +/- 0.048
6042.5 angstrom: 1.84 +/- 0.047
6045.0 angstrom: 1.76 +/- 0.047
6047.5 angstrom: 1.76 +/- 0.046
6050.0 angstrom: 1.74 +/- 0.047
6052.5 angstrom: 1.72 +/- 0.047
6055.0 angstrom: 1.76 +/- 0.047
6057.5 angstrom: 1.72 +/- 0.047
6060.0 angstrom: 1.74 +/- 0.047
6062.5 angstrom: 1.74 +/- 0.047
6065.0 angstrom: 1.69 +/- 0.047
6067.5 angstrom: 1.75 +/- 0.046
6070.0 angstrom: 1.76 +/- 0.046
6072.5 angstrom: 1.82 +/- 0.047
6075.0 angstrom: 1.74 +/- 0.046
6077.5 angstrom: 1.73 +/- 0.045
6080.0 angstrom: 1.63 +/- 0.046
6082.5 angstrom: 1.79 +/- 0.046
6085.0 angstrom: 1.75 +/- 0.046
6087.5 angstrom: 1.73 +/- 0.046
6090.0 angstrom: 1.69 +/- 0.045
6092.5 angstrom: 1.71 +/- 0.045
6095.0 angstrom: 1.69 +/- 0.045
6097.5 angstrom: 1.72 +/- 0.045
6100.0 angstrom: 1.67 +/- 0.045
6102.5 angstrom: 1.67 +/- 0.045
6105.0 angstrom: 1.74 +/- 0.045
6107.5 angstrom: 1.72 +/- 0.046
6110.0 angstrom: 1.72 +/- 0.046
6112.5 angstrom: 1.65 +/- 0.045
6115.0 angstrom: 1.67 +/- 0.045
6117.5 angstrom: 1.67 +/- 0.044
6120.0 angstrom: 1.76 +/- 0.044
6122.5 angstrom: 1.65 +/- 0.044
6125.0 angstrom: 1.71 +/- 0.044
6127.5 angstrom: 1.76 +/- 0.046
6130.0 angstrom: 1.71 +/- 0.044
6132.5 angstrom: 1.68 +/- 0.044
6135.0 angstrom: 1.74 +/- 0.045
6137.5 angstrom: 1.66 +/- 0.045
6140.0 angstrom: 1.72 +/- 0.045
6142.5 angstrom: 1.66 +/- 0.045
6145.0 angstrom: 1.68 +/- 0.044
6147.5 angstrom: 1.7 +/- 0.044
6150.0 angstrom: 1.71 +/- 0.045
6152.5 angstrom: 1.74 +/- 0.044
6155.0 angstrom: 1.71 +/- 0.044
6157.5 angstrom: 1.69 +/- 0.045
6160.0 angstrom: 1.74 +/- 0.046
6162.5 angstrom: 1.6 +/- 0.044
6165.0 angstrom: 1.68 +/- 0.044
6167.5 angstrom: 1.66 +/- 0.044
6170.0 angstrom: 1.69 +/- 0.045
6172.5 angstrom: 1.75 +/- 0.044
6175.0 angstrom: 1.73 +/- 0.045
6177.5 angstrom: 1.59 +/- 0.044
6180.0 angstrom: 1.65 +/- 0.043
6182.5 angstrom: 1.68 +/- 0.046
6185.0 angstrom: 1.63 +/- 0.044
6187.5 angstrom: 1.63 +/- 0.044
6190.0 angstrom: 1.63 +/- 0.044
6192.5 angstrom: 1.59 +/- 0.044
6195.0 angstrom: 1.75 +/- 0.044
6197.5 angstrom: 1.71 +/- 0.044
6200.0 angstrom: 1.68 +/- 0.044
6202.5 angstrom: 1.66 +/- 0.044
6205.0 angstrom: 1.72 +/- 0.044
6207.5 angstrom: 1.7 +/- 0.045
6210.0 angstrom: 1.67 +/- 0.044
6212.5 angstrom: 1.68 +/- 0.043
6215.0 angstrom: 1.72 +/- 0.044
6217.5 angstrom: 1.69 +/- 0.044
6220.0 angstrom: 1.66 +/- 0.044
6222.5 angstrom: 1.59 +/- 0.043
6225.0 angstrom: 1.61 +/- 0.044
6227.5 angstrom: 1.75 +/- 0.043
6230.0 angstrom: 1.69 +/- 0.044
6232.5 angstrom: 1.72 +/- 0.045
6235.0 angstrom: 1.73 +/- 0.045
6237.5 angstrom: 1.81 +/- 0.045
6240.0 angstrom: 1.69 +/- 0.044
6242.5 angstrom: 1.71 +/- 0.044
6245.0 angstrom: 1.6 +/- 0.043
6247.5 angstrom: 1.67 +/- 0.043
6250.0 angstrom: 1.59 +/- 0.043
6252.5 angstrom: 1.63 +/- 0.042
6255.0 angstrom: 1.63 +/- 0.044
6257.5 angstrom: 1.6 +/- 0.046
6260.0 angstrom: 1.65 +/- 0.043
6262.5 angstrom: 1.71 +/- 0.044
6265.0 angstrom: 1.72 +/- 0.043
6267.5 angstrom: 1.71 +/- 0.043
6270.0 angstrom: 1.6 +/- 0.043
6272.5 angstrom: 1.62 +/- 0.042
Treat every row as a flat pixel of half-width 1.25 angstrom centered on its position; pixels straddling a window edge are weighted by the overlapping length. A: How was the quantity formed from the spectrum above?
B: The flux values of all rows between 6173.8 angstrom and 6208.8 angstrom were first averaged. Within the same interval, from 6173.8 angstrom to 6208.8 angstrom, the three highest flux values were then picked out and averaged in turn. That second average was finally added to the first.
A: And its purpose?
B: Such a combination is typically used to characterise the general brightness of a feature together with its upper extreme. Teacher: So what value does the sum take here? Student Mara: 3.40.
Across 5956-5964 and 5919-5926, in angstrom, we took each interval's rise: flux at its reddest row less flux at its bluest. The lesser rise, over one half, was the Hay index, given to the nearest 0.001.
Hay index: -0.080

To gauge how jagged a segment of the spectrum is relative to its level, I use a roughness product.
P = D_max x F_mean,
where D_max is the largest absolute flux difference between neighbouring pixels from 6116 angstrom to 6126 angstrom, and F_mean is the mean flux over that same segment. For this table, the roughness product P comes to 0.19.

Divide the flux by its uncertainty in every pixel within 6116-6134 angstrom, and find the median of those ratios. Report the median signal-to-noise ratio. 38.26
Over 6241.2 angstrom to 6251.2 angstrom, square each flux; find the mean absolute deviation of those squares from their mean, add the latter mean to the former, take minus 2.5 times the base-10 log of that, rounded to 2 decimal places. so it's -1.14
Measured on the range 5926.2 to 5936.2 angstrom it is -1.20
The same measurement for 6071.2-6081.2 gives -1.25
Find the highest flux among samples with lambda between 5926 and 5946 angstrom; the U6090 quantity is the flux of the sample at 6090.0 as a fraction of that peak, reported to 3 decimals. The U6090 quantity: 0.934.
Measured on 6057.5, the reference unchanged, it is 0.950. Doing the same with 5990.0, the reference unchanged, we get 0.950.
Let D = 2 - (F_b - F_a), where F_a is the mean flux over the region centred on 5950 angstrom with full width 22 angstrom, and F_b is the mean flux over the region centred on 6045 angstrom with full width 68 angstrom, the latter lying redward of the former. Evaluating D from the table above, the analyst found 2.01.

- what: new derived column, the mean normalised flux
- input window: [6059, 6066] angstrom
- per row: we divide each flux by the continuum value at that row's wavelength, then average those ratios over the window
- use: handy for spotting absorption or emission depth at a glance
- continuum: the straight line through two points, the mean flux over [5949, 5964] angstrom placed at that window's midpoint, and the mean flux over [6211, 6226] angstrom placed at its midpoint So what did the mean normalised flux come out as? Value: 1.01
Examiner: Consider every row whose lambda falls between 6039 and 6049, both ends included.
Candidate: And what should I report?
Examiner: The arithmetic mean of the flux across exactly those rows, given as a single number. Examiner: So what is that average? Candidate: 1.81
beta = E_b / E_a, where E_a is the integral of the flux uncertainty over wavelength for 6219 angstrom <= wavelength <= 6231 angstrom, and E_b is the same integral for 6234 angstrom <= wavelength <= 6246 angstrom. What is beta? 1.014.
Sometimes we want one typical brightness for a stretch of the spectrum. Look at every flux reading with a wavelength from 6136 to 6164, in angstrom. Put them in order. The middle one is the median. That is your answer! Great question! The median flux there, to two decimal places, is 1.70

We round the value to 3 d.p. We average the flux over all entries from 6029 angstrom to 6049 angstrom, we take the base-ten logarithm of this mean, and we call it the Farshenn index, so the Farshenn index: 0.249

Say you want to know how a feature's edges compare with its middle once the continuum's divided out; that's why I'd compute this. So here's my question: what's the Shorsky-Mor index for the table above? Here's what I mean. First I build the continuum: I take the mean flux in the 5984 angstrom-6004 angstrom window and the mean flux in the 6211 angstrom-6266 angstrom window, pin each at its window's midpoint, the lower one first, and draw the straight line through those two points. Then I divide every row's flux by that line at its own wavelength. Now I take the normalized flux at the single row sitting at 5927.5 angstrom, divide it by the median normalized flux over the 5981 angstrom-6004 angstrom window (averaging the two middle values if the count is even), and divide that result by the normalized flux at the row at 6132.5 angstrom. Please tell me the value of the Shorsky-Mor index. 0.98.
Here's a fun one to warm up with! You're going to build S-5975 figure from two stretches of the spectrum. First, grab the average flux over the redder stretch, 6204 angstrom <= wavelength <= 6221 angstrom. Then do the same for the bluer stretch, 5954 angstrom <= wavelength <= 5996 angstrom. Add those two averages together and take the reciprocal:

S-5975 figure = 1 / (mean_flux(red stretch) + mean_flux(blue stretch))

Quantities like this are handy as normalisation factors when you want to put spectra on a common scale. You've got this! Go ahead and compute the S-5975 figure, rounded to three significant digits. 0.291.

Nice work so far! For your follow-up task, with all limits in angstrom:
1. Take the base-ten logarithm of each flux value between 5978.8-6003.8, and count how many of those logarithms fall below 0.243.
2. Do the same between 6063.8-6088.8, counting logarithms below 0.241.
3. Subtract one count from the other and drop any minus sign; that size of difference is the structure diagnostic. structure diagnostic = 0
